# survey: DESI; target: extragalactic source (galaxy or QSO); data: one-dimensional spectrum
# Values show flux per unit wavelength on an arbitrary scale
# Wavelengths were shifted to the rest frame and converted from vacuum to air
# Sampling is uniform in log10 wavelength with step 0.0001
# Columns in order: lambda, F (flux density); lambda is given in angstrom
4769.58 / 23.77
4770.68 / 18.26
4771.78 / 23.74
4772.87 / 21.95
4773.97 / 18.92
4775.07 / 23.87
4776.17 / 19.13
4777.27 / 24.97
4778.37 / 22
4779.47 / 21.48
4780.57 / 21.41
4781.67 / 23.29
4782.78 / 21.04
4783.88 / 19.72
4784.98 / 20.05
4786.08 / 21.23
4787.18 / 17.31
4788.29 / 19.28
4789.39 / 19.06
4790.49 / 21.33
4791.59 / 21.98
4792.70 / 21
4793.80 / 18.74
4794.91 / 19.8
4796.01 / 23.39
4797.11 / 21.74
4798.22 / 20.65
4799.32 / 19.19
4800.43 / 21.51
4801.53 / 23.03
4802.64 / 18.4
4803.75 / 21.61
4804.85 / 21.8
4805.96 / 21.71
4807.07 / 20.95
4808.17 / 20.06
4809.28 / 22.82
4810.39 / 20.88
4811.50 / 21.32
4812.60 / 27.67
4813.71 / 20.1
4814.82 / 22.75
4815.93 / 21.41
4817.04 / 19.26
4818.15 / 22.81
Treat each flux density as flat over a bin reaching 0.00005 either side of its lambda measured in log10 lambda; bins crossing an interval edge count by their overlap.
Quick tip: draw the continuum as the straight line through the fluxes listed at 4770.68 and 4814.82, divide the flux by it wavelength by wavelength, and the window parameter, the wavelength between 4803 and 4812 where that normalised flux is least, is 4808.17 angstrom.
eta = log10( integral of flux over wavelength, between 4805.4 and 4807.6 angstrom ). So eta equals 1.67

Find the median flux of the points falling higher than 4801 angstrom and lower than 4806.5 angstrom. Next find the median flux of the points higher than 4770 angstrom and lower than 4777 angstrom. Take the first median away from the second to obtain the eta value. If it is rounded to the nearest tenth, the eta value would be -1.2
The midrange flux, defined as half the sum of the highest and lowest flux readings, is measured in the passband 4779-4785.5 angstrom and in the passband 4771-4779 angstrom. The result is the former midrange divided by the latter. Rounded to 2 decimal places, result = 0.98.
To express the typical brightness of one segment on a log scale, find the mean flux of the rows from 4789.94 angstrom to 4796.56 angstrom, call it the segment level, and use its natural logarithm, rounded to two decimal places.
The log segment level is 3.05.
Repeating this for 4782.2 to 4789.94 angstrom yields 2.98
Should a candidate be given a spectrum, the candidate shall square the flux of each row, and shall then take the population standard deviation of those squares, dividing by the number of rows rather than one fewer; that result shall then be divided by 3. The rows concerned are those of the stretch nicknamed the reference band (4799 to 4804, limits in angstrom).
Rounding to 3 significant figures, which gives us 23.4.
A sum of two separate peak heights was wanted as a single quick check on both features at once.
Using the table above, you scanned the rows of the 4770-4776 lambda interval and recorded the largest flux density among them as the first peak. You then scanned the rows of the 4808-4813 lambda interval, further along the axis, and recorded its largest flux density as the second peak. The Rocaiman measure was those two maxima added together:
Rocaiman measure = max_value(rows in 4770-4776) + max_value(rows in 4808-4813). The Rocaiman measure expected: 52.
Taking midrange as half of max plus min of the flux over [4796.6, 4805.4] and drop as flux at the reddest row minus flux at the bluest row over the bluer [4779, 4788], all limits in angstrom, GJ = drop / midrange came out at -0.20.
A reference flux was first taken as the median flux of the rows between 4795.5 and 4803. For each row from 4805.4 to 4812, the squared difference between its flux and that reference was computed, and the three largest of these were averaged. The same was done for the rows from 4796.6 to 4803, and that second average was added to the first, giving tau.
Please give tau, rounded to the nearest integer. 7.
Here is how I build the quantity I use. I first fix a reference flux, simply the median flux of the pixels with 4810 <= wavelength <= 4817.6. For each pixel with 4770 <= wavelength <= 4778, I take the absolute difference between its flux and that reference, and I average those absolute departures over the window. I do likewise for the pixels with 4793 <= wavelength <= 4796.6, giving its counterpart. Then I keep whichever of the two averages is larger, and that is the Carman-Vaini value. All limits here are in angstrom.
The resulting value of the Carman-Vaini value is 2.4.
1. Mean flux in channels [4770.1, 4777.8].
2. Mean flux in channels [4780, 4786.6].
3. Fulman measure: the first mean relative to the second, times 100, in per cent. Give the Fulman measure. 102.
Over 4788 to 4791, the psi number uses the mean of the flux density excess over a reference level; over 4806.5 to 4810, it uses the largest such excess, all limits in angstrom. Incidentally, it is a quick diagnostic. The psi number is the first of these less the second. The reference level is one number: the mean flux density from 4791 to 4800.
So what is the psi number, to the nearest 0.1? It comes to -2.9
